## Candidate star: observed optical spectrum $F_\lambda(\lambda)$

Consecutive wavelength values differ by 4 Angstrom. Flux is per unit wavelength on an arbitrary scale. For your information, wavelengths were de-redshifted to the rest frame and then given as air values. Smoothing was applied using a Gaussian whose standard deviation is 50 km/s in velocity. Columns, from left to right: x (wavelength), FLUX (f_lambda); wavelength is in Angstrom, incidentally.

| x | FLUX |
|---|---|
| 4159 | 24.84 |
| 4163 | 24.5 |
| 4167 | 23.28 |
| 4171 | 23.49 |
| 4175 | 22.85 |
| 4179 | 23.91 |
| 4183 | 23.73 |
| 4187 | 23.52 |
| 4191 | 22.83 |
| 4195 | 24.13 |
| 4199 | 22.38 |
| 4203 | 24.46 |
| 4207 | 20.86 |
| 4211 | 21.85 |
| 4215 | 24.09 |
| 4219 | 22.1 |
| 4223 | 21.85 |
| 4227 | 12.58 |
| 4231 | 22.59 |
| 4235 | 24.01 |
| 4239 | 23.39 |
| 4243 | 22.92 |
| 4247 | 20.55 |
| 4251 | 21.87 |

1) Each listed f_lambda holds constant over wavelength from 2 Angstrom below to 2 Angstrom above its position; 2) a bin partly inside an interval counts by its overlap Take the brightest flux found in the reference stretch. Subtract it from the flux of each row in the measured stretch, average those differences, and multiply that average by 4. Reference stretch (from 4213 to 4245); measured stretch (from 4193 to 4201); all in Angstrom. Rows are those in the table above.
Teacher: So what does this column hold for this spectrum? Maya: -3.3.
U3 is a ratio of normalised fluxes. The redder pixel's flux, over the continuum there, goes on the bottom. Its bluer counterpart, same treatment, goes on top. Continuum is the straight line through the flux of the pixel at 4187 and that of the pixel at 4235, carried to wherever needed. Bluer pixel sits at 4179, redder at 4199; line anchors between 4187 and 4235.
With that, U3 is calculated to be 1.08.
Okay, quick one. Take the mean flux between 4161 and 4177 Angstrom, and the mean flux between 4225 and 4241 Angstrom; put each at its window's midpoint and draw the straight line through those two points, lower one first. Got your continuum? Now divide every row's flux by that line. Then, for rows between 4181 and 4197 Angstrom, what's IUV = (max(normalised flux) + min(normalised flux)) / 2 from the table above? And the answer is 1.05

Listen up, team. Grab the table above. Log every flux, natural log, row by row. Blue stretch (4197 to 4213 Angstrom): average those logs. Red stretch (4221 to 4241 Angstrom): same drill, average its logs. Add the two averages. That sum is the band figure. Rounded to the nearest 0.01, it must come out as 6.12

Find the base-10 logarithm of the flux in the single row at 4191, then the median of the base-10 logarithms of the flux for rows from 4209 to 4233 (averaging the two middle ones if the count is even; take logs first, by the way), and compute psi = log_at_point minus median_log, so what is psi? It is 0.017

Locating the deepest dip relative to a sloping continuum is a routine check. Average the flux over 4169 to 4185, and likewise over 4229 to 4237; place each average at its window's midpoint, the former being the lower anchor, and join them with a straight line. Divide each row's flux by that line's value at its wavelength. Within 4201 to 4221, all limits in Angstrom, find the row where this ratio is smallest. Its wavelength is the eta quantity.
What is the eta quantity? 4207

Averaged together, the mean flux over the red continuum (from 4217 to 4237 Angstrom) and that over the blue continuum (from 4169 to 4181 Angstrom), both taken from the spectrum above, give 22.0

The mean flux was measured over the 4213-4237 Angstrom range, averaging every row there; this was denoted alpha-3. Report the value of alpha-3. 21.2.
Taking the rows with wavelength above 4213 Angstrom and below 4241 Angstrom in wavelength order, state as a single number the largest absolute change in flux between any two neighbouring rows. 10.0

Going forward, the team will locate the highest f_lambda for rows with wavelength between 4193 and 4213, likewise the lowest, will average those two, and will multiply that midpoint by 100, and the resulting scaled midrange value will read 2266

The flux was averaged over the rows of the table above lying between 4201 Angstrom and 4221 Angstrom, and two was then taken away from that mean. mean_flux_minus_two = 20.7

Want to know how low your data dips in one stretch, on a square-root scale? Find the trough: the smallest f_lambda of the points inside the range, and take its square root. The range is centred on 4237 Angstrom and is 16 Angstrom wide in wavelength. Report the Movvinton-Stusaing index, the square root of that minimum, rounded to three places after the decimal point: 4.753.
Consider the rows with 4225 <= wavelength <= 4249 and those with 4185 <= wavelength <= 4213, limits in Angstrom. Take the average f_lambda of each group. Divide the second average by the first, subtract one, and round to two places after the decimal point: 0.09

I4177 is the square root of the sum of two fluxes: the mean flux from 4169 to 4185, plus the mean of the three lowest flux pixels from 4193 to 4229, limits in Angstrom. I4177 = 6.47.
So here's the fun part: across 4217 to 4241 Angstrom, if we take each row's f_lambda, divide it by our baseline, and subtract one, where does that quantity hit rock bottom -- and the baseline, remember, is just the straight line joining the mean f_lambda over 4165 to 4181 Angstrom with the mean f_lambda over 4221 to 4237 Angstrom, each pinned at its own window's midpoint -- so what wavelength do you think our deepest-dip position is 4227 Angstrom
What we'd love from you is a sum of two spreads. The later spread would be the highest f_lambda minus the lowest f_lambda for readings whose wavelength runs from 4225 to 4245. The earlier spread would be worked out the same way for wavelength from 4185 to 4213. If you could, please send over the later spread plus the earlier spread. 15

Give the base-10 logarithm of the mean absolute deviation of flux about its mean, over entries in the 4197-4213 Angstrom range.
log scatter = 0.0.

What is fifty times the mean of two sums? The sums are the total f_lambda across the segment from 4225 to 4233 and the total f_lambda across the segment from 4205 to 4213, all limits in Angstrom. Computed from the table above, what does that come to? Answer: 1947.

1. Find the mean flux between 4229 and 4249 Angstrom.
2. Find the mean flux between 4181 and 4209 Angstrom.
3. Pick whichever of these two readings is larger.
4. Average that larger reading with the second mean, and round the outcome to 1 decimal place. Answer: 23.1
